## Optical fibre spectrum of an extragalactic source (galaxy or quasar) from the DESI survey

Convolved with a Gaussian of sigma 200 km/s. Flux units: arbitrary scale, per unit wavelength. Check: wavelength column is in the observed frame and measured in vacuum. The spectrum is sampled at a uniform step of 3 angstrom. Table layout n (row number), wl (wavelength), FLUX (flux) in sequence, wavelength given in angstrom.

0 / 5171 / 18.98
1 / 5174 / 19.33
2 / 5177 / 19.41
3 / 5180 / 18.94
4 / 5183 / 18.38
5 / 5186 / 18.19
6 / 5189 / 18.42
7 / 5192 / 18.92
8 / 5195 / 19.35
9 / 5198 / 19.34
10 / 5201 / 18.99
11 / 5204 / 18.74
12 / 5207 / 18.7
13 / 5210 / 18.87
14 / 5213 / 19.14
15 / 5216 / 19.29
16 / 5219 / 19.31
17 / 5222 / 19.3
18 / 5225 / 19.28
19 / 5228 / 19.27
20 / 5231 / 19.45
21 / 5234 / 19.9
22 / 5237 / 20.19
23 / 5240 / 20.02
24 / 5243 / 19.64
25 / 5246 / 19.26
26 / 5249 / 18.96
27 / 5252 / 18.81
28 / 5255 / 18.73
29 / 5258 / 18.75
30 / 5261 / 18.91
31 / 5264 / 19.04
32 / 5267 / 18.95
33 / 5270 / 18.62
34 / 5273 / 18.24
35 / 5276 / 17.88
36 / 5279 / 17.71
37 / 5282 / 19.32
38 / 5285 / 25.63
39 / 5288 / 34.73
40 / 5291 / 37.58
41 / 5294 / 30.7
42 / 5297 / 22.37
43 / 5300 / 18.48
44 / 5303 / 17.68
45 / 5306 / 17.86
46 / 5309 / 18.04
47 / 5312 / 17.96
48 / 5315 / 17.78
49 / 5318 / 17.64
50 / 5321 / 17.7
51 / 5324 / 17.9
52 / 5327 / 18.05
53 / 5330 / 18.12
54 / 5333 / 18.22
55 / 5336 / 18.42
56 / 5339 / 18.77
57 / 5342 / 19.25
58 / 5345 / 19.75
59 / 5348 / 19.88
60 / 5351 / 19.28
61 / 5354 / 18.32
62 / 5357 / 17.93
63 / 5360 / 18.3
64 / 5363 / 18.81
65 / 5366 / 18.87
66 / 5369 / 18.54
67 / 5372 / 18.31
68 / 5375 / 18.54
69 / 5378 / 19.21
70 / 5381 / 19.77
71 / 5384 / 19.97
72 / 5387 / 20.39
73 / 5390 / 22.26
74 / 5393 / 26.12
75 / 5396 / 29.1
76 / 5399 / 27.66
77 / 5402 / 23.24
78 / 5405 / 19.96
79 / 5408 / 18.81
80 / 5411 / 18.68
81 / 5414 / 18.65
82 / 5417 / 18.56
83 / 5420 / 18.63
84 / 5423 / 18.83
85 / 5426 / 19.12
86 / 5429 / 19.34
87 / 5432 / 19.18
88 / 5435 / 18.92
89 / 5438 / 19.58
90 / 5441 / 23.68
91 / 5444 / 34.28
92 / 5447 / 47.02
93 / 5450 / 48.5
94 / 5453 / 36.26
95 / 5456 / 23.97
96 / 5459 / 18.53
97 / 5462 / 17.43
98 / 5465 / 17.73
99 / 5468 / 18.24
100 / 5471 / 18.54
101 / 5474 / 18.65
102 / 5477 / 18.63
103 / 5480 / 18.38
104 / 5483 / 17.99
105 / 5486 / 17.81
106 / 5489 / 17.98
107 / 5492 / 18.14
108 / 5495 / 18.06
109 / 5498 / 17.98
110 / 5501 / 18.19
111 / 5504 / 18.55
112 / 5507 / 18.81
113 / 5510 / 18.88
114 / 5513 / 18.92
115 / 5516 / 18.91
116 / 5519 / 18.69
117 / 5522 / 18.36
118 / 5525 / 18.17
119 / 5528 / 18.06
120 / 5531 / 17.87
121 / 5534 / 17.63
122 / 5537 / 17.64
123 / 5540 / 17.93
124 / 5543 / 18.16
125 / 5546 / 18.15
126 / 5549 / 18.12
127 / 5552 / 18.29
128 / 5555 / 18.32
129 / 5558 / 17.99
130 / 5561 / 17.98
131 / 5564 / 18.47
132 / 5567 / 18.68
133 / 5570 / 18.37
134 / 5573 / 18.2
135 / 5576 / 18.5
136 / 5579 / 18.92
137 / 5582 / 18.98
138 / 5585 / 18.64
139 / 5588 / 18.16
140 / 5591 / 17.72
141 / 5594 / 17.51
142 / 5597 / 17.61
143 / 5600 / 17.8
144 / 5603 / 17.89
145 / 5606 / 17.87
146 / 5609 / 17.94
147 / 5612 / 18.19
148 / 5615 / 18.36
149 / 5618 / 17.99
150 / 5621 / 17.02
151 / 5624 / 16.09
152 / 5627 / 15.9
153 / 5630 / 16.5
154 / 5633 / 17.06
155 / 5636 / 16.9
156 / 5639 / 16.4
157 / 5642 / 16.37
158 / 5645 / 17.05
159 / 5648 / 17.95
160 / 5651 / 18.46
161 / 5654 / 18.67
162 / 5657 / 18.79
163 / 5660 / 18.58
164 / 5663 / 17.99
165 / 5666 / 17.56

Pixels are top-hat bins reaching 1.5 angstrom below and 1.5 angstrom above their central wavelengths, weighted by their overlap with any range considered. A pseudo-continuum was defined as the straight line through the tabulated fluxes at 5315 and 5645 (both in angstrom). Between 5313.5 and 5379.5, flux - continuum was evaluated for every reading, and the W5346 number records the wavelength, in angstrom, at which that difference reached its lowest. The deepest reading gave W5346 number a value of 5318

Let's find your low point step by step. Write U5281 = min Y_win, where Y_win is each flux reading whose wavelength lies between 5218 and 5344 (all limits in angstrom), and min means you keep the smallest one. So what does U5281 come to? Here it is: 17.64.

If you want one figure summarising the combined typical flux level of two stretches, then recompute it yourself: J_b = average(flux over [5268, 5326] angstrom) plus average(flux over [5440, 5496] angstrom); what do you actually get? 44.9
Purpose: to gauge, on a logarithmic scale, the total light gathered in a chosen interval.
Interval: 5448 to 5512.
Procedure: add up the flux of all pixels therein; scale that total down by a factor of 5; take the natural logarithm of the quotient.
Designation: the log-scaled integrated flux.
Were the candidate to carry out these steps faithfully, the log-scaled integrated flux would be 4.47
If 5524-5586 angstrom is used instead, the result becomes 4.34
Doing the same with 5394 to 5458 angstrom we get 4.65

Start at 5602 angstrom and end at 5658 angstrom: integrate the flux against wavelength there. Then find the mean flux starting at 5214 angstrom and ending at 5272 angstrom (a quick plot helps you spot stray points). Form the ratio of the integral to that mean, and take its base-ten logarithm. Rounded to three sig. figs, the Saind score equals 1.71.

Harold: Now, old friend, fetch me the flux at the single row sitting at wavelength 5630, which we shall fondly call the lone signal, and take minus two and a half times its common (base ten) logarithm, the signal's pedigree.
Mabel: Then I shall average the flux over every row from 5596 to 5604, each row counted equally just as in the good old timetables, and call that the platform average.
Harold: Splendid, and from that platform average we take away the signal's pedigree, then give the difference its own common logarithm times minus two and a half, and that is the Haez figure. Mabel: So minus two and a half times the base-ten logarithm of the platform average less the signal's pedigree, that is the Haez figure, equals -3.30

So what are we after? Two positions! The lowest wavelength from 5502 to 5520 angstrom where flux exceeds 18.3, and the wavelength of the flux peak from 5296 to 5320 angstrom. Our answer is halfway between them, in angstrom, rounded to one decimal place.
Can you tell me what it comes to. 5400.5 angstrom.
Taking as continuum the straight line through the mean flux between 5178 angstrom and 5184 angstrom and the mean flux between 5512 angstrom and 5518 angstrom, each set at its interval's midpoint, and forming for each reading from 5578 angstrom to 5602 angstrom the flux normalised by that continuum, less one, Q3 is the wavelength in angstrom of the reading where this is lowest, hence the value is 5594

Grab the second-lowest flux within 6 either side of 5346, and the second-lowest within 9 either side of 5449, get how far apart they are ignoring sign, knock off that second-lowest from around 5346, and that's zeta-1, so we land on -14.6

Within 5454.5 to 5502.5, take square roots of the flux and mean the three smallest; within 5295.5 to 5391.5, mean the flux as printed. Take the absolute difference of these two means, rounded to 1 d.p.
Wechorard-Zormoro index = 14.6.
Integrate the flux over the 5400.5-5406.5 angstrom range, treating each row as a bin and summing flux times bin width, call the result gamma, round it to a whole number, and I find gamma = 130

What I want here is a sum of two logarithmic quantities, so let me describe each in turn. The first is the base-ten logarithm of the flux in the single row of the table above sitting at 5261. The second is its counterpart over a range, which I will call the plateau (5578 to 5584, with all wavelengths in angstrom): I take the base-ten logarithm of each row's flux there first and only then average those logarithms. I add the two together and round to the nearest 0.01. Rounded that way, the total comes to 2.55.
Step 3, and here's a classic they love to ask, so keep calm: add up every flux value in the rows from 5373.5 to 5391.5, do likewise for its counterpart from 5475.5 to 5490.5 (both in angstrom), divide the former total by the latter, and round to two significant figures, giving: 1.3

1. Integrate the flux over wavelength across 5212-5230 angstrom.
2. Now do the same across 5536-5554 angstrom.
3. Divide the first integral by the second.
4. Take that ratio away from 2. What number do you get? 0.93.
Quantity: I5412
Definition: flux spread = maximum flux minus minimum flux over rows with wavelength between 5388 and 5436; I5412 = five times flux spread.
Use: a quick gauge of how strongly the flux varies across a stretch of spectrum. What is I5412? 53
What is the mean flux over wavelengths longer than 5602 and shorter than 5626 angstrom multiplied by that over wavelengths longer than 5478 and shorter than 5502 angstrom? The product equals 319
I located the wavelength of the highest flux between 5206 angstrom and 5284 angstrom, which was 5237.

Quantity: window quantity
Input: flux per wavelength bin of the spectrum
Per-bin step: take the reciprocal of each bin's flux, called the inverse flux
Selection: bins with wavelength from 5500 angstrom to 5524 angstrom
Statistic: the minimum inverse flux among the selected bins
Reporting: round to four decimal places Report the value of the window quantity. 0.0529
